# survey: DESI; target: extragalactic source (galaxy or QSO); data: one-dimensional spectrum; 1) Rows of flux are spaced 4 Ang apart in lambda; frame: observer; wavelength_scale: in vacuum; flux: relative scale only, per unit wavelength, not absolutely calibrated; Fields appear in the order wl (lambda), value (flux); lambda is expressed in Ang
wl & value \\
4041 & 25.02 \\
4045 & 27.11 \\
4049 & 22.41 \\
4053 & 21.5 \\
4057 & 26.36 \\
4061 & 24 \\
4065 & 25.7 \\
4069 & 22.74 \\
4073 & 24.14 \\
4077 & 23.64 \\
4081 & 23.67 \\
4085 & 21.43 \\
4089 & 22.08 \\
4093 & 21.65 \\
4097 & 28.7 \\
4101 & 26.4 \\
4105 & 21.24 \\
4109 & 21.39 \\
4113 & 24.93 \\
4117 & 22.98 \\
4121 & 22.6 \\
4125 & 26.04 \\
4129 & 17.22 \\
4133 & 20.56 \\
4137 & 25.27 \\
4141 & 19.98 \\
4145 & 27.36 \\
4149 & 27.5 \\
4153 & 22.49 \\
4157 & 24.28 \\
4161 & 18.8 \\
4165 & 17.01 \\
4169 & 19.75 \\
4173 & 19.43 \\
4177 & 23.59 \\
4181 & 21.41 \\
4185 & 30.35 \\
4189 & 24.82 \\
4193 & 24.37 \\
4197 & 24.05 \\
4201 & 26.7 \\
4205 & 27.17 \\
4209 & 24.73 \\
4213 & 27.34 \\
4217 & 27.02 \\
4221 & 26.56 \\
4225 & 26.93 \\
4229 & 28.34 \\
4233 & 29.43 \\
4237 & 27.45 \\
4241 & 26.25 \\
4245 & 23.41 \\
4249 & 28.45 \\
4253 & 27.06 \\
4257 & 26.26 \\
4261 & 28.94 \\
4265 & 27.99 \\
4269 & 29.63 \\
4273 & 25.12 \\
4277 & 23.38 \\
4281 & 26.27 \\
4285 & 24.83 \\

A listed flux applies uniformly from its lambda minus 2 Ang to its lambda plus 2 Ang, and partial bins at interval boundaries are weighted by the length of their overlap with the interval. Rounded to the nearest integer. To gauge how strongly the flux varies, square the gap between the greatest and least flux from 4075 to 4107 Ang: 56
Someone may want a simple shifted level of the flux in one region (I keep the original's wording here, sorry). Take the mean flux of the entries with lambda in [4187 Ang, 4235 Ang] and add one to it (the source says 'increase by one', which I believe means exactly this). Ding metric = 27.5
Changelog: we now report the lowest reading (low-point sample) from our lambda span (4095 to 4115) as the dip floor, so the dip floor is 21.24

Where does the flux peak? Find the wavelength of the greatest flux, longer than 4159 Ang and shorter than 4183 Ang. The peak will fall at 4177 Ang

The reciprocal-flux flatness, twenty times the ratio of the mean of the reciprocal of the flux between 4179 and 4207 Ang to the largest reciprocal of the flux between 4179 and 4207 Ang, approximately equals 16.9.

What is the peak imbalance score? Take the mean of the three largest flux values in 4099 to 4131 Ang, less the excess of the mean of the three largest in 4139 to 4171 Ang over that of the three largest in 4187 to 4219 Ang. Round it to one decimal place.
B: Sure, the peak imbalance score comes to 26.6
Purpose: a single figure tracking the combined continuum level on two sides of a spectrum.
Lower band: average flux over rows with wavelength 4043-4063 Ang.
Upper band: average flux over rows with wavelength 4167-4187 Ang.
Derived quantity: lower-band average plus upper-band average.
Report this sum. 47.2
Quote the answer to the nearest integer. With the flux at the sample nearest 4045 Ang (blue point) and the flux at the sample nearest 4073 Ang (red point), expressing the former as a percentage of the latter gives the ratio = 112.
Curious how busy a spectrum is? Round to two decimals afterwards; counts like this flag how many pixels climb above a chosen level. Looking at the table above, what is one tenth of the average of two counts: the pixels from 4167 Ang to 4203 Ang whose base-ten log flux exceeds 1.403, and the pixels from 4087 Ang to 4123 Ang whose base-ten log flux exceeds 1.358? 0.30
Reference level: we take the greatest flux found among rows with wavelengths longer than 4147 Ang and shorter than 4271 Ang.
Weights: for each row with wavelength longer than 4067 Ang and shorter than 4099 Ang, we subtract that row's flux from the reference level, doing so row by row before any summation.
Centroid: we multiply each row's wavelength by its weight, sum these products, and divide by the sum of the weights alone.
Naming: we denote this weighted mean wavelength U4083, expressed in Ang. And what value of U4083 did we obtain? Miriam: 4082.2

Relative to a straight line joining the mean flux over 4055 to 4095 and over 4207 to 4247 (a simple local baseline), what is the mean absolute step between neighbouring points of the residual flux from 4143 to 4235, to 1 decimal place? 2.3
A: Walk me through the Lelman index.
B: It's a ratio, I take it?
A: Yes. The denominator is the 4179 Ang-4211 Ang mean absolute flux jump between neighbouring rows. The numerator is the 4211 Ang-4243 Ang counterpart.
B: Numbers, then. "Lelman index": 0.3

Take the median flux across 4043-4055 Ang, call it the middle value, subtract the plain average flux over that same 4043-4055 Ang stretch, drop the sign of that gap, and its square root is 1.12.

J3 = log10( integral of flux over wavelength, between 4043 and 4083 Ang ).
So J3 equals 3.0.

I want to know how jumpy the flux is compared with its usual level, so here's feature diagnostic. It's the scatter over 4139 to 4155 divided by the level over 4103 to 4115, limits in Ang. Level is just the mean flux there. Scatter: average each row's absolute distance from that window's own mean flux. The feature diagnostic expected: 0.14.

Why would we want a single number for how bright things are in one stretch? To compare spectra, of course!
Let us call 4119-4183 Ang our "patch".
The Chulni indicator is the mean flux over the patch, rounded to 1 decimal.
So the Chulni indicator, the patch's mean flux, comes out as 22.1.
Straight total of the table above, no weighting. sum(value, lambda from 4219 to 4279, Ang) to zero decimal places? 405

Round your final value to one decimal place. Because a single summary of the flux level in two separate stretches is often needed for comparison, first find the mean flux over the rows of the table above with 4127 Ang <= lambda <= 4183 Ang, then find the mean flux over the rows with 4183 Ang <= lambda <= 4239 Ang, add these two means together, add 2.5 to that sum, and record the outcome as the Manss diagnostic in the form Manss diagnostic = 51.1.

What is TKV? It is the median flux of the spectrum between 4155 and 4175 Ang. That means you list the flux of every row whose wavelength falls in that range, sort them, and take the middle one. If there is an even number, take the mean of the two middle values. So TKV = 19.4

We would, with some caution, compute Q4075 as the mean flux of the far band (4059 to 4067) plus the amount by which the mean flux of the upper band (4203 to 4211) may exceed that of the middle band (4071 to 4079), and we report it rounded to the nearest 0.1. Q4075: 26.9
